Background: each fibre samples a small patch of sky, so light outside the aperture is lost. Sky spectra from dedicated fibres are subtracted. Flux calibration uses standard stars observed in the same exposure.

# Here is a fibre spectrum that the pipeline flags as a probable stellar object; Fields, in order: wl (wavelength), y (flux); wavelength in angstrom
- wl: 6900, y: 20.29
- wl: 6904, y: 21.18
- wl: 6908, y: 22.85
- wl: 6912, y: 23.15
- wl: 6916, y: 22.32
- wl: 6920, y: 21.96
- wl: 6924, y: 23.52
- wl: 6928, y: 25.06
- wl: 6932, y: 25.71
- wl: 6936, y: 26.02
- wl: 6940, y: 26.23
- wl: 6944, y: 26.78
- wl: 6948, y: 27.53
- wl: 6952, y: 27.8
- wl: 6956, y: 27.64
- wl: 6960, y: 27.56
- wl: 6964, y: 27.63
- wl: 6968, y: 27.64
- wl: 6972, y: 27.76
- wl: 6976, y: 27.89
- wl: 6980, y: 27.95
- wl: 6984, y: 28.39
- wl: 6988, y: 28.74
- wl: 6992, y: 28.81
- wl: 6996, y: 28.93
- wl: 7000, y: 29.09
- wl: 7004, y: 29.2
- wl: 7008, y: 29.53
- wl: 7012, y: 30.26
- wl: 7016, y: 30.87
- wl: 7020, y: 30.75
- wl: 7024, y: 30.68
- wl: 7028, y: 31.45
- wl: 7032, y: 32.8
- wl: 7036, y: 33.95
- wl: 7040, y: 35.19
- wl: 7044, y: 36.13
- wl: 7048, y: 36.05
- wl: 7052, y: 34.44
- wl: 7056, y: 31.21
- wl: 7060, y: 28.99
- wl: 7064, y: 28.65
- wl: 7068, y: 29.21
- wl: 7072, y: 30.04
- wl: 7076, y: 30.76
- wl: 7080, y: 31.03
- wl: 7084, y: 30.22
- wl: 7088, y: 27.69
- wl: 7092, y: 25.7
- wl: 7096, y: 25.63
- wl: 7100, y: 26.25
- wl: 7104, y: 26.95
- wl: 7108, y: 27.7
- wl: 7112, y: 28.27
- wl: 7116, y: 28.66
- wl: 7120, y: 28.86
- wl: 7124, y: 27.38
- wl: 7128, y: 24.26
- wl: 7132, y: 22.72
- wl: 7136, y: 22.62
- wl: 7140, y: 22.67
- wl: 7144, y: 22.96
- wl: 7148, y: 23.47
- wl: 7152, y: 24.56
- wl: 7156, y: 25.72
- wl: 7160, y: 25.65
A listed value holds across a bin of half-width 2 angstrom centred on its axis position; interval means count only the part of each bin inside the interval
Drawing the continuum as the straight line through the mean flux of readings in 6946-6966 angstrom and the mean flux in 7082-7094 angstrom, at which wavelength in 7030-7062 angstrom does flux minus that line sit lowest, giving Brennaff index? 7060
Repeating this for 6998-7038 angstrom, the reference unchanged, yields 7000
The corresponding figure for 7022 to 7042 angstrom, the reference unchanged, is 7024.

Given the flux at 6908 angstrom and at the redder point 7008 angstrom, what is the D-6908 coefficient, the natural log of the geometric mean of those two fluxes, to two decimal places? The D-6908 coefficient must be 3.26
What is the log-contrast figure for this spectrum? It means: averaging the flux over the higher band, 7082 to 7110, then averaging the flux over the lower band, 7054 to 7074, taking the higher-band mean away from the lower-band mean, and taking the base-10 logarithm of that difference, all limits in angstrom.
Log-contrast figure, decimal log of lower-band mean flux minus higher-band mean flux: 0.39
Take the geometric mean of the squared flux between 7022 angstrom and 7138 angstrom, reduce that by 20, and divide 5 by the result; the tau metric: 0.0060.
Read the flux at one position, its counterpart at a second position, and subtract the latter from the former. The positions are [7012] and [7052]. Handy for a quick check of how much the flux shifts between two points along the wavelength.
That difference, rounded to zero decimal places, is -4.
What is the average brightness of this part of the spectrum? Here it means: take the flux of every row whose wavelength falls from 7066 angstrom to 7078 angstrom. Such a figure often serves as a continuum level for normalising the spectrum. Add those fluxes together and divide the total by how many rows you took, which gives 30.0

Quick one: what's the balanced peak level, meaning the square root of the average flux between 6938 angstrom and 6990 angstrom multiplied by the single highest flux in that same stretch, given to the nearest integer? 28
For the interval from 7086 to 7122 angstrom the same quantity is 28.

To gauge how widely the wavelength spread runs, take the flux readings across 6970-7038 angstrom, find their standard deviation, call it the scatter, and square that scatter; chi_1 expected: 3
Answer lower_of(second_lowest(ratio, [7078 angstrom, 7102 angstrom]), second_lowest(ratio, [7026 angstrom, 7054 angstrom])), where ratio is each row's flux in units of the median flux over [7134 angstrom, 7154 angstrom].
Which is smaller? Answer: 1.12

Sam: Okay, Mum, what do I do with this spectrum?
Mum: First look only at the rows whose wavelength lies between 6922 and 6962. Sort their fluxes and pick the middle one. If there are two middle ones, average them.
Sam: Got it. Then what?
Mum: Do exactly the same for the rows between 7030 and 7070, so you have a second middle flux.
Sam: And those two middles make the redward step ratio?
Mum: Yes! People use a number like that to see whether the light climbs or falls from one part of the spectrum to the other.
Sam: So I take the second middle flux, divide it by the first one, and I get 1.26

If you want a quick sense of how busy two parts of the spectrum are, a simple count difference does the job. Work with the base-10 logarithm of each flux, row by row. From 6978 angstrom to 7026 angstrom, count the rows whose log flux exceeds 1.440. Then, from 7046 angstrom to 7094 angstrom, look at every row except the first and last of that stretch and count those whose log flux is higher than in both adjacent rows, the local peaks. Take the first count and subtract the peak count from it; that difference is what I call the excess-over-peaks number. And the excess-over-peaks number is 11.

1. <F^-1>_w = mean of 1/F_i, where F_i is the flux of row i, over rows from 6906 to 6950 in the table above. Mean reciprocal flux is 0.0408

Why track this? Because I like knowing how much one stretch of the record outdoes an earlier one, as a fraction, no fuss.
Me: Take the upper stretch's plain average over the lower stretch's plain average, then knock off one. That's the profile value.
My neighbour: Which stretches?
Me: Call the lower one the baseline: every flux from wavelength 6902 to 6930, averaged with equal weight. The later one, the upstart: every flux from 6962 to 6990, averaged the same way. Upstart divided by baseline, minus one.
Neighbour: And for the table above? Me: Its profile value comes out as 0.2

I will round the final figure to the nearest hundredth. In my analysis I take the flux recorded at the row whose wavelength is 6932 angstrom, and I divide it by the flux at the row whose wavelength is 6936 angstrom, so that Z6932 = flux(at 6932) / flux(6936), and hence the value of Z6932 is 0.99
